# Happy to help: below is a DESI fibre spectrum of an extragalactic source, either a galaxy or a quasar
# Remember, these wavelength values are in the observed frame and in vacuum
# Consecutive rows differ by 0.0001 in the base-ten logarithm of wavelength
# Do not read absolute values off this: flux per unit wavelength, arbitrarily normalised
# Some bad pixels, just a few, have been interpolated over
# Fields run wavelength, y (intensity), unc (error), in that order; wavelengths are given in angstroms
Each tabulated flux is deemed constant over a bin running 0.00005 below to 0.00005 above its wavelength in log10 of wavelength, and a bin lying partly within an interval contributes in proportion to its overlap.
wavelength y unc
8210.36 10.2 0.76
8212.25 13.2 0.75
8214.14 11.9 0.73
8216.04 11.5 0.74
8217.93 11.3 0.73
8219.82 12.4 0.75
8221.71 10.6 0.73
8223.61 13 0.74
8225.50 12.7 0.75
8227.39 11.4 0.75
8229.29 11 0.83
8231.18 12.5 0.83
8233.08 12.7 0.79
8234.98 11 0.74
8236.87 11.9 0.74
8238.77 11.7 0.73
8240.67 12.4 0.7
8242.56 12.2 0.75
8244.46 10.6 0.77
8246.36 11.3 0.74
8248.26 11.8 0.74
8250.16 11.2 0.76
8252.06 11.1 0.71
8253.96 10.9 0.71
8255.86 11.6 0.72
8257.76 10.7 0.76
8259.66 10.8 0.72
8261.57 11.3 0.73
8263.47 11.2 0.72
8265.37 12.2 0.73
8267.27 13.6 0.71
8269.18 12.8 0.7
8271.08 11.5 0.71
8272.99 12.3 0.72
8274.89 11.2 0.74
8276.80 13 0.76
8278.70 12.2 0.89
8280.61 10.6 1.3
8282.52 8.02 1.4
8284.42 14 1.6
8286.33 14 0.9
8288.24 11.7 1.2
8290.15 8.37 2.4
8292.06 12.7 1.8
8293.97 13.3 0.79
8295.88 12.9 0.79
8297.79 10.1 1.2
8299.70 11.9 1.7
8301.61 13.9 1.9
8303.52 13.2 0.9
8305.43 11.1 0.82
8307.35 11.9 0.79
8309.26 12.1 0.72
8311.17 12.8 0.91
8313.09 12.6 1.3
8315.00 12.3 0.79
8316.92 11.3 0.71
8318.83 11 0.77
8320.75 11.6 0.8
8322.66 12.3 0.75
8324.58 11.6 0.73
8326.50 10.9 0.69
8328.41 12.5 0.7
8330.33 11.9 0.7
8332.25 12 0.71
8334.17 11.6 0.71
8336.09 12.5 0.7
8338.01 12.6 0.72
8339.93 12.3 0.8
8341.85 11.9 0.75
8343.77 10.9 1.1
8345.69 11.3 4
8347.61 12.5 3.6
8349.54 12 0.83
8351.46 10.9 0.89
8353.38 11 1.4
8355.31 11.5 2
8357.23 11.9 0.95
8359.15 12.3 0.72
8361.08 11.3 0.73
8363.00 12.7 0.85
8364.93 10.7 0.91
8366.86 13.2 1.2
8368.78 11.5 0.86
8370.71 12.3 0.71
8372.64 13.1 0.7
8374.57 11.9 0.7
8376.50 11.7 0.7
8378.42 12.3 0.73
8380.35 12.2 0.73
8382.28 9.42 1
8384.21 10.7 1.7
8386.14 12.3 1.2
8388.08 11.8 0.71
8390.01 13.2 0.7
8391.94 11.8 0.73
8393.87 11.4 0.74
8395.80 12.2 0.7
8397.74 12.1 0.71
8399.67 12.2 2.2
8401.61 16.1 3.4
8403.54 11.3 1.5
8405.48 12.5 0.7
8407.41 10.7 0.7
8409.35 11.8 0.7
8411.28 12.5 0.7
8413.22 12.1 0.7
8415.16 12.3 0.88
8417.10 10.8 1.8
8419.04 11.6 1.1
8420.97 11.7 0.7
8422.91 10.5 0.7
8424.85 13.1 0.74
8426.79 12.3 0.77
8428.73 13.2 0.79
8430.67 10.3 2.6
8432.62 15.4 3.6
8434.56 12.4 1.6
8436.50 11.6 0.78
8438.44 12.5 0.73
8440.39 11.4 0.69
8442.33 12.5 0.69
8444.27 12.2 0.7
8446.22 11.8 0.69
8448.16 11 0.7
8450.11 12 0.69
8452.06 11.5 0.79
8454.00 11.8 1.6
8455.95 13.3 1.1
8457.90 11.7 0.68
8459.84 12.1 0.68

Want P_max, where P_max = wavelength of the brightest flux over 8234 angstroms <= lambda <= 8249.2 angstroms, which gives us 8240.67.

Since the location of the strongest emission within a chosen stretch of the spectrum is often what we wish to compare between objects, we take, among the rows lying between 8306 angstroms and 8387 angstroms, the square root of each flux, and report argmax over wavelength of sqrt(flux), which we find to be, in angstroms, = 8366.86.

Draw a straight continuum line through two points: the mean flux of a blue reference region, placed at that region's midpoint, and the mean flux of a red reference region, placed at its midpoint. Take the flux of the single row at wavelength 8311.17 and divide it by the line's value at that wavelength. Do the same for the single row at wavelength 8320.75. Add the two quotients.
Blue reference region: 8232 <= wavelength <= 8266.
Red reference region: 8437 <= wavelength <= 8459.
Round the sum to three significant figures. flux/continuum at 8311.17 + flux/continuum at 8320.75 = 2.10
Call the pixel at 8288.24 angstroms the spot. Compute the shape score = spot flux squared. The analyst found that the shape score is 137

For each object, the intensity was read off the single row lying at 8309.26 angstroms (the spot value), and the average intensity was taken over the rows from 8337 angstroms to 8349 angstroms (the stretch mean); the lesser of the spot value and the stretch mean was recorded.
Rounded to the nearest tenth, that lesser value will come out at 11.9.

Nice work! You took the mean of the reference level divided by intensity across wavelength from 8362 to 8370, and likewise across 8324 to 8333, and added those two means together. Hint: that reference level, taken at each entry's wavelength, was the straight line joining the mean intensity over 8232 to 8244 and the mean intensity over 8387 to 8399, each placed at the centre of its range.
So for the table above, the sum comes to 2.03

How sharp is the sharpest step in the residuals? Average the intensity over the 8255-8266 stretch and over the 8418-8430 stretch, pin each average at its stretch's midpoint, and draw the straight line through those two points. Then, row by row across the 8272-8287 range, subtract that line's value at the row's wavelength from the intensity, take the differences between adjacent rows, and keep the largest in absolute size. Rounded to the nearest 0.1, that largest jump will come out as 6.0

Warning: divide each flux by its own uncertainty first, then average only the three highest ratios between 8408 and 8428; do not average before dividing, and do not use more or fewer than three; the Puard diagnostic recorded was 17.6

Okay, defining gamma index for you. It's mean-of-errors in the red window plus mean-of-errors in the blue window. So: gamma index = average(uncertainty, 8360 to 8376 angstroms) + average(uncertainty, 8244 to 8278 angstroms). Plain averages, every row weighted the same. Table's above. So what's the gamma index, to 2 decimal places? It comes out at 1.56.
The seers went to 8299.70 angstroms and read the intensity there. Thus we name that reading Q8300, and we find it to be 11.9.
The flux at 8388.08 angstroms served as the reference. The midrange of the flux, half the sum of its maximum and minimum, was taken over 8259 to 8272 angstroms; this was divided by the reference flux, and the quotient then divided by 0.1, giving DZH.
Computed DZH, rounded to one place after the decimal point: 10.3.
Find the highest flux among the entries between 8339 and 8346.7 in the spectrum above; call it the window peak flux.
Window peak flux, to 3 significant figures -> 12.3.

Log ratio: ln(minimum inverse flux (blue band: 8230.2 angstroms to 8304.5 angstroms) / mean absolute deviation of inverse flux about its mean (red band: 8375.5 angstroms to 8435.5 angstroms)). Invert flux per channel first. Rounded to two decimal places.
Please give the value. 2.48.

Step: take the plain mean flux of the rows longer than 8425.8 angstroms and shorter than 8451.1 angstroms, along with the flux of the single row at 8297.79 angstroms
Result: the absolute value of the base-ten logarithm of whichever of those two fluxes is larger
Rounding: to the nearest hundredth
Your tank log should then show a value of 1.09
